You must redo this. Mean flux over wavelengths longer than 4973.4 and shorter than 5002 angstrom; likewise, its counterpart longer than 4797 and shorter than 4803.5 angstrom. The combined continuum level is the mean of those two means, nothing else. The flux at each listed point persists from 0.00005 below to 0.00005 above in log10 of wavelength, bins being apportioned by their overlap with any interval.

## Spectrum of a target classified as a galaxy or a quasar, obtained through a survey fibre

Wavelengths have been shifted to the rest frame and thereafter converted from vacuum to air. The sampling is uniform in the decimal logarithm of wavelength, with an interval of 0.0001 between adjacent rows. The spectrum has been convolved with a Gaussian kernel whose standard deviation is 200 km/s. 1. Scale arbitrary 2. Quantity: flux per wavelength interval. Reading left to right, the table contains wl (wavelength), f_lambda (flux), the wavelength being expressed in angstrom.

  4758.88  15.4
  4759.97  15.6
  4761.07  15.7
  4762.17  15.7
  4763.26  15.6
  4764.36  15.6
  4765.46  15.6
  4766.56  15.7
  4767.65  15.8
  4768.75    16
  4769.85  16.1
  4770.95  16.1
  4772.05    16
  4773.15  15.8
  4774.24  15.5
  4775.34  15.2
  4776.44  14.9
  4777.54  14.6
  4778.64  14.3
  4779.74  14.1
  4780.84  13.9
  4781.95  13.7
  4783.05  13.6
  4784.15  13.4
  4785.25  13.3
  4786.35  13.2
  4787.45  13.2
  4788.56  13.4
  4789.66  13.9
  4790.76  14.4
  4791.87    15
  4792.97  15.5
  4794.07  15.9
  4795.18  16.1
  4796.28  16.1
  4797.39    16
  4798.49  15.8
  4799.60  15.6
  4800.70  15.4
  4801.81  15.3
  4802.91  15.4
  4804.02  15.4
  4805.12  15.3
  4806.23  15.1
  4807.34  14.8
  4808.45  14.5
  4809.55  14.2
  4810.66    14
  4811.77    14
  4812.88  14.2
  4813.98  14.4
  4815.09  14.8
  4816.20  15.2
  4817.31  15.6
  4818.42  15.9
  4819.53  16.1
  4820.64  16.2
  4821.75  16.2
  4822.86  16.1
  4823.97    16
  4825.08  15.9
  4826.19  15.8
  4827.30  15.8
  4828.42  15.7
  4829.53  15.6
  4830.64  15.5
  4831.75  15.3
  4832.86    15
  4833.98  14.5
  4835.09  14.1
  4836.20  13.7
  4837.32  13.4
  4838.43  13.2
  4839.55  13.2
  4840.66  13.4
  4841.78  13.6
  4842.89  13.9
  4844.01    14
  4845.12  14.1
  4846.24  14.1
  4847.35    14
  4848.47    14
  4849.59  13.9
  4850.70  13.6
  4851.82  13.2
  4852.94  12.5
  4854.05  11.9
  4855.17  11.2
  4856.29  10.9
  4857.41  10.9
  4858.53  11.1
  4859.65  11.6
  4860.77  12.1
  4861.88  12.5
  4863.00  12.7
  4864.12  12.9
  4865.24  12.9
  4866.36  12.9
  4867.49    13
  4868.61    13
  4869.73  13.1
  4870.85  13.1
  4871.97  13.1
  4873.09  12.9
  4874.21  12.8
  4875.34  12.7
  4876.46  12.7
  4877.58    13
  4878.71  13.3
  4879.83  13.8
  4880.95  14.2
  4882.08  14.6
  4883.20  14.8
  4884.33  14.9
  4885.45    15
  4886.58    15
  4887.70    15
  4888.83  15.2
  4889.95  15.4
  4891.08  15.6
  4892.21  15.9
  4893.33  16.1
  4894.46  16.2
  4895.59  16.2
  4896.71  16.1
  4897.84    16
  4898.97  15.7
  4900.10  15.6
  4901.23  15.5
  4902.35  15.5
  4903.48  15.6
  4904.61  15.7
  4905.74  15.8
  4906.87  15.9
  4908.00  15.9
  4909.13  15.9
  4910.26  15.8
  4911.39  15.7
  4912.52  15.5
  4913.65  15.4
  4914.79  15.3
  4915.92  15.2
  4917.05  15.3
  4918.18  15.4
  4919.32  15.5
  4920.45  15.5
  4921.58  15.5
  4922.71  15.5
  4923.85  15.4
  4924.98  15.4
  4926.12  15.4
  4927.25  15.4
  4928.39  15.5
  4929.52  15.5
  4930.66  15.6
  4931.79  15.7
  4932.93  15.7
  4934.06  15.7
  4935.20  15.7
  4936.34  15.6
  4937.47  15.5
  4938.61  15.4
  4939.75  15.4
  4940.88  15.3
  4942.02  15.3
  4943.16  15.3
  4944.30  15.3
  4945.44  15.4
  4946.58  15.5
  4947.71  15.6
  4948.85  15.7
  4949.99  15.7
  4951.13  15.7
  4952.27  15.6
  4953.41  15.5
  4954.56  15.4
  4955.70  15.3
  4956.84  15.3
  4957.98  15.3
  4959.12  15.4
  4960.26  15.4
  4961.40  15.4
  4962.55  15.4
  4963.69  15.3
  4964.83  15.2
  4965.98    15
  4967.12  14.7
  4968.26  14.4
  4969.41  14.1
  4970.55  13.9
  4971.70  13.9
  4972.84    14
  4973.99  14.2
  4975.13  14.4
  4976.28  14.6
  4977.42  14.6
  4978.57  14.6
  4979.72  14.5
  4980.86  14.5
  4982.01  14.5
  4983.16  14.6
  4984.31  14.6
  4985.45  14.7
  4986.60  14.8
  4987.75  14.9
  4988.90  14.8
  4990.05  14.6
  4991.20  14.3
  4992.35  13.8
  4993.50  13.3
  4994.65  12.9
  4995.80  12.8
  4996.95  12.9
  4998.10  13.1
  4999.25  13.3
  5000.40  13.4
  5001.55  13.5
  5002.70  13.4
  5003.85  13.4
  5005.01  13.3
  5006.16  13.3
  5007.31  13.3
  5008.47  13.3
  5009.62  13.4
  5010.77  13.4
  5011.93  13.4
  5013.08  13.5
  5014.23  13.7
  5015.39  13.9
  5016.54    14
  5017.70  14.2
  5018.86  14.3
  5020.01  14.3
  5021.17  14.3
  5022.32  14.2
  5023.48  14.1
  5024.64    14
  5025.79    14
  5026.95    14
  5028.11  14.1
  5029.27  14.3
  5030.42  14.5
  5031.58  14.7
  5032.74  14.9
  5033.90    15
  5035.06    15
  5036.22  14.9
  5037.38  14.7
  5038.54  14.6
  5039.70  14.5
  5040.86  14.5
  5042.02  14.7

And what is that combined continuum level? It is 14.8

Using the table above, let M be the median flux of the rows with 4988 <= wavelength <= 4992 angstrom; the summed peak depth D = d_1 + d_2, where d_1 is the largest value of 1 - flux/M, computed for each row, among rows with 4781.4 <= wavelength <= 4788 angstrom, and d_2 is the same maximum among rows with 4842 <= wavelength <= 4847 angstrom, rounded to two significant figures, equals 0.14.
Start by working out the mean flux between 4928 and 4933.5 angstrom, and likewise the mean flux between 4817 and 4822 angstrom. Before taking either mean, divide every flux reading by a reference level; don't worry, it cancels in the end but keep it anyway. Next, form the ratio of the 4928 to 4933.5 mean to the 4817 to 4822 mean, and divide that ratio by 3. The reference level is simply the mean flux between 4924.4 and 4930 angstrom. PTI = 0.325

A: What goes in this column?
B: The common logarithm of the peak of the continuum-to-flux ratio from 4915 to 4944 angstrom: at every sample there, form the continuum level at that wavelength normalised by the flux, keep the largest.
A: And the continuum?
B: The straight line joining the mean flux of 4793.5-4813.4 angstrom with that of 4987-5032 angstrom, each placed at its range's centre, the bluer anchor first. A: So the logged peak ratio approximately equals -0.02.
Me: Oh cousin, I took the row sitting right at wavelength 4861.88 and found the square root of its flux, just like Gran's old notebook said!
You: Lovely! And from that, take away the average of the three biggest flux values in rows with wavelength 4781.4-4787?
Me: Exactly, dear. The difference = -10.0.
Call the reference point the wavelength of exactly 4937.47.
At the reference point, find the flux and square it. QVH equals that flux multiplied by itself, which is 240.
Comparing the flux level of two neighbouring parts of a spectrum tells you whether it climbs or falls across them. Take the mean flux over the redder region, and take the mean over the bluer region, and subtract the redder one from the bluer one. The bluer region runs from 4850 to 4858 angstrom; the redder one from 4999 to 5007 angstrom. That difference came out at -1.3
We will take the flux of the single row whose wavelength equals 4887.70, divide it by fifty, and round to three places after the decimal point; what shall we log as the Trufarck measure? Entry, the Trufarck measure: 0.300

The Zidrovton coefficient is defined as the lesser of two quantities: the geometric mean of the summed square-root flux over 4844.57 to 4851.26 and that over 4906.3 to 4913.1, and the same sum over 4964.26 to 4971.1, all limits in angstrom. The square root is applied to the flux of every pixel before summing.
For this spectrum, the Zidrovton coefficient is 22.88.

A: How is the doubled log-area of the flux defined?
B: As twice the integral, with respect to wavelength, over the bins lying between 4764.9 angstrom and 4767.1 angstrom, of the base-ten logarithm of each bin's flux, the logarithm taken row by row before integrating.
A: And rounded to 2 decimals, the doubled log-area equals 5.24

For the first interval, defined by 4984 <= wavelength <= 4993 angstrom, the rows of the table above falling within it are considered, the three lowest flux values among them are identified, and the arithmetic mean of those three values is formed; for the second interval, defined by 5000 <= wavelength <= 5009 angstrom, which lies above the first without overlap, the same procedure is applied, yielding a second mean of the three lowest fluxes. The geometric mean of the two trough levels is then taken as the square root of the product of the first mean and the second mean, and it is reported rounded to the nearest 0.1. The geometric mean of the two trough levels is 13.8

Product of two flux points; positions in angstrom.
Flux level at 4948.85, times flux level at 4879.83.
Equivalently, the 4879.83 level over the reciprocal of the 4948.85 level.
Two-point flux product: 217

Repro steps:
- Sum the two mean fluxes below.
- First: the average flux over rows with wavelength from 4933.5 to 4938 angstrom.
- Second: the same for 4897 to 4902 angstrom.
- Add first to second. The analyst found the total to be 31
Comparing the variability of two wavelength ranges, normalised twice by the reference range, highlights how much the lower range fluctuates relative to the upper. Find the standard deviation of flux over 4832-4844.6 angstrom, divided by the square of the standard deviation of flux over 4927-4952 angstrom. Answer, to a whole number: 24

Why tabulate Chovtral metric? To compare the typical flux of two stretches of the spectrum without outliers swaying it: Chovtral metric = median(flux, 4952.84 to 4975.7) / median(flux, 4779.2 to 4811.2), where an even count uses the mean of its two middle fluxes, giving 1.03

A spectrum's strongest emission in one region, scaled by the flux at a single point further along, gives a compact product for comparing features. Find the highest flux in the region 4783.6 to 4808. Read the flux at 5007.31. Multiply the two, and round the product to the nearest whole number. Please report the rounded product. 214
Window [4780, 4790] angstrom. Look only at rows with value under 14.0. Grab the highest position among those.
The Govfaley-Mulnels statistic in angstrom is 4789.66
